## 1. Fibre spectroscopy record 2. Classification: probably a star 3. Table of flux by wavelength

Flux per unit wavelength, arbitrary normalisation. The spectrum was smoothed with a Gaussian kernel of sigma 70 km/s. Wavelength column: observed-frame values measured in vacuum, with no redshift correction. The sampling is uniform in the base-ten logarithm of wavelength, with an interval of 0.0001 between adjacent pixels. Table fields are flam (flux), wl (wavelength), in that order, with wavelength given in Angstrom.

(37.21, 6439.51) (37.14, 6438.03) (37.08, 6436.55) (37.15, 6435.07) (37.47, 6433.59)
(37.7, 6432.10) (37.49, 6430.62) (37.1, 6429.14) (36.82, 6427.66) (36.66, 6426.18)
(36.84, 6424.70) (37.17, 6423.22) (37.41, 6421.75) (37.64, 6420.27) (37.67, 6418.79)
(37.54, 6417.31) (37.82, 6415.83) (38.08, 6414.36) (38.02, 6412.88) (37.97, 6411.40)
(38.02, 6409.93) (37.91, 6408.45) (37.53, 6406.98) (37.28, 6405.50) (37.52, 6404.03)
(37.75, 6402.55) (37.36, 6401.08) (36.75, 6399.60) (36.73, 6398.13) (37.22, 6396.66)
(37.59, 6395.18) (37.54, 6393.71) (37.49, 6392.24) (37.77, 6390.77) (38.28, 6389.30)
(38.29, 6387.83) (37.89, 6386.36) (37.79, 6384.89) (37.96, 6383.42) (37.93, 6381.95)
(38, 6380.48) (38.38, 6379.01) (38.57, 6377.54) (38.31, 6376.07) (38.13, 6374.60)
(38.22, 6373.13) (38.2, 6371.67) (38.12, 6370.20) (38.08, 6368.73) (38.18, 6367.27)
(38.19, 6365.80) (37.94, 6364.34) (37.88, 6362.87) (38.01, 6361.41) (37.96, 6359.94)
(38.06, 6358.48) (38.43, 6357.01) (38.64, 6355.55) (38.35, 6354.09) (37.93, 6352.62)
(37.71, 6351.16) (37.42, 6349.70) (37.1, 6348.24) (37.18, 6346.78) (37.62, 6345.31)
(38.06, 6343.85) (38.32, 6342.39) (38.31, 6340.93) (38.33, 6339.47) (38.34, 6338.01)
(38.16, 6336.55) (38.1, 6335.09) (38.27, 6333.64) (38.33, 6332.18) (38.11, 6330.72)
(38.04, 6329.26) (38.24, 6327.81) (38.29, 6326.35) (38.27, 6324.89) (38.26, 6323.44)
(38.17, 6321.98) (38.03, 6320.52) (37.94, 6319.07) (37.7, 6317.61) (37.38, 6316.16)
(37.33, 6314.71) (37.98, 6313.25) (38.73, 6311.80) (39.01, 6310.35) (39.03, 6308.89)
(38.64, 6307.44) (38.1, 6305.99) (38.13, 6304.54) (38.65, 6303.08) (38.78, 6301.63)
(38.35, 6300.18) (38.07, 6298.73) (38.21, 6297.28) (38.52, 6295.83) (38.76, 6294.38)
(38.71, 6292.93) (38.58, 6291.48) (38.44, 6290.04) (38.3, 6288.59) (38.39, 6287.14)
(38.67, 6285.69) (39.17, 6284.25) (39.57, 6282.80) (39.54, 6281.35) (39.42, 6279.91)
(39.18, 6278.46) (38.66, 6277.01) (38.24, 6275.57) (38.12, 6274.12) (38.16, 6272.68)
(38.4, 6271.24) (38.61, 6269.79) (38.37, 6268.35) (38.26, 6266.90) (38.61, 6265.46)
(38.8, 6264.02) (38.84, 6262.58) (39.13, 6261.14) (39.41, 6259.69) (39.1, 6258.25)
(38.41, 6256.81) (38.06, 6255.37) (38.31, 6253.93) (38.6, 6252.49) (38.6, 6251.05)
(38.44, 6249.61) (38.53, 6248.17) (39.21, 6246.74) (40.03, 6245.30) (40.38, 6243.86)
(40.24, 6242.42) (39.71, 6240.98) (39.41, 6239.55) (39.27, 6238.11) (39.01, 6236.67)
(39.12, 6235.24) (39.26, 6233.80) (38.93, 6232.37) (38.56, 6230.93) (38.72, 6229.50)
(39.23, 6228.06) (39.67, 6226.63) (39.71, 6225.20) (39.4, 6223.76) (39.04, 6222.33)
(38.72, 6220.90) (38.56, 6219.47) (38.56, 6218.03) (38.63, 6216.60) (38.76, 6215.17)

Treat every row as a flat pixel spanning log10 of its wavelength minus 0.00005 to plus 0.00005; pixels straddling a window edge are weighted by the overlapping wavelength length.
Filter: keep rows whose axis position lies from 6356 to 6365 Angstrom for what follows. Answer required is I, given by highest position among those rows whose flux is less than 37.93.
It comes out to 6362.87 Angstrom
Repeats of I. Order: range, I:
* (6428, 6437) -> 6436.55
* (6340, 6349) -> 6348.24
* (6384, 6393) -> 6392.24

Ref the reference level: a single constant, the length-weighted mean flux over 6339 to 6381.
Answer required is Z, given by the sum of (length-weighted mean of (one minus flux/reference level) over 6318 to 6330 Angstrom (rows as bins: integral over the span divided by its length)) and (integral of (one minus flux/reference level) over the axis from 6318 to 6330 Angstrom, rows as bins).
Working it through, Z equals -0.03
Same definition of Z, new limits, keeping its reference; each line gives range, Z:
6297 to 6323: -0.13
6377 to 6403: 0.23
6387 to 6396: 0.06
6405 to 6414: 0.06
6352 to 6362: -0.04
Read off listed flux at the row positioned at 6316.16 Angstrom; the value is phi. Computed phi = 37.38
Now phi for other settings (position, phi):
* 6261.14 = 39.13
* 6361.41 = 38.01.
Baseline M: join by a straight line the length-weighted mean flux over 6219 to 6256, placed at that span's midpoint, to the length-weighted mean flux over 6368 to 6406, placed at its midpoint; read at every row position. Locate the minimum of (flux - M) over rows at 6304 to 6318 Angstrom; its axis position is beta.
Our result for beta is 6314.71 Angstrom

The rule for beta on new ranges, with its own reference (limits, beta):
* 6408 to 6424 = 6423.22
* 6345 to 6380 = 6348.24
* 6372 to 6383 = 6381.95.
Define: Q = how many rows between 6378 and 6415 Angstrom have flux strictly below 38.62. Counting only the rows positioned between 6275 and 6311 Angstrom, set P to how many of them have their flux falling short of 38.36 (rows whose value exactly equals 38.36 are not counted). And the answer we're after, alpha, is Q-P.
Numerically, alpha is 18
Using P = 7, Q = 25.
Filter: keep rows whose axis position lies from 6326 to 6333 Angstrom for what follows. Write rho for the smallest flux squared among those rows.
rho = 1447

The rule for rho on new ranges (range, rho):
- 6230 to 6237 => 1487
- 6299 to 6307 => 1452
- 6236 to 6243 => 1522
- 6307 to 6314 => 1442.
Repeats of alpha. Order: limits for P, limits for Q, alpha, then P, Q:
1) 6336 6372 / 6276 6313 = -13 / 23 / 10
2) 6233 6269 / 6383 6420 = 22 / 3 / 25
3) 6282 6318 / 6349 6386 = 14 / 10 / 24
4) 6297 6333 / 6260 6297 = -6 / 19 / 13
